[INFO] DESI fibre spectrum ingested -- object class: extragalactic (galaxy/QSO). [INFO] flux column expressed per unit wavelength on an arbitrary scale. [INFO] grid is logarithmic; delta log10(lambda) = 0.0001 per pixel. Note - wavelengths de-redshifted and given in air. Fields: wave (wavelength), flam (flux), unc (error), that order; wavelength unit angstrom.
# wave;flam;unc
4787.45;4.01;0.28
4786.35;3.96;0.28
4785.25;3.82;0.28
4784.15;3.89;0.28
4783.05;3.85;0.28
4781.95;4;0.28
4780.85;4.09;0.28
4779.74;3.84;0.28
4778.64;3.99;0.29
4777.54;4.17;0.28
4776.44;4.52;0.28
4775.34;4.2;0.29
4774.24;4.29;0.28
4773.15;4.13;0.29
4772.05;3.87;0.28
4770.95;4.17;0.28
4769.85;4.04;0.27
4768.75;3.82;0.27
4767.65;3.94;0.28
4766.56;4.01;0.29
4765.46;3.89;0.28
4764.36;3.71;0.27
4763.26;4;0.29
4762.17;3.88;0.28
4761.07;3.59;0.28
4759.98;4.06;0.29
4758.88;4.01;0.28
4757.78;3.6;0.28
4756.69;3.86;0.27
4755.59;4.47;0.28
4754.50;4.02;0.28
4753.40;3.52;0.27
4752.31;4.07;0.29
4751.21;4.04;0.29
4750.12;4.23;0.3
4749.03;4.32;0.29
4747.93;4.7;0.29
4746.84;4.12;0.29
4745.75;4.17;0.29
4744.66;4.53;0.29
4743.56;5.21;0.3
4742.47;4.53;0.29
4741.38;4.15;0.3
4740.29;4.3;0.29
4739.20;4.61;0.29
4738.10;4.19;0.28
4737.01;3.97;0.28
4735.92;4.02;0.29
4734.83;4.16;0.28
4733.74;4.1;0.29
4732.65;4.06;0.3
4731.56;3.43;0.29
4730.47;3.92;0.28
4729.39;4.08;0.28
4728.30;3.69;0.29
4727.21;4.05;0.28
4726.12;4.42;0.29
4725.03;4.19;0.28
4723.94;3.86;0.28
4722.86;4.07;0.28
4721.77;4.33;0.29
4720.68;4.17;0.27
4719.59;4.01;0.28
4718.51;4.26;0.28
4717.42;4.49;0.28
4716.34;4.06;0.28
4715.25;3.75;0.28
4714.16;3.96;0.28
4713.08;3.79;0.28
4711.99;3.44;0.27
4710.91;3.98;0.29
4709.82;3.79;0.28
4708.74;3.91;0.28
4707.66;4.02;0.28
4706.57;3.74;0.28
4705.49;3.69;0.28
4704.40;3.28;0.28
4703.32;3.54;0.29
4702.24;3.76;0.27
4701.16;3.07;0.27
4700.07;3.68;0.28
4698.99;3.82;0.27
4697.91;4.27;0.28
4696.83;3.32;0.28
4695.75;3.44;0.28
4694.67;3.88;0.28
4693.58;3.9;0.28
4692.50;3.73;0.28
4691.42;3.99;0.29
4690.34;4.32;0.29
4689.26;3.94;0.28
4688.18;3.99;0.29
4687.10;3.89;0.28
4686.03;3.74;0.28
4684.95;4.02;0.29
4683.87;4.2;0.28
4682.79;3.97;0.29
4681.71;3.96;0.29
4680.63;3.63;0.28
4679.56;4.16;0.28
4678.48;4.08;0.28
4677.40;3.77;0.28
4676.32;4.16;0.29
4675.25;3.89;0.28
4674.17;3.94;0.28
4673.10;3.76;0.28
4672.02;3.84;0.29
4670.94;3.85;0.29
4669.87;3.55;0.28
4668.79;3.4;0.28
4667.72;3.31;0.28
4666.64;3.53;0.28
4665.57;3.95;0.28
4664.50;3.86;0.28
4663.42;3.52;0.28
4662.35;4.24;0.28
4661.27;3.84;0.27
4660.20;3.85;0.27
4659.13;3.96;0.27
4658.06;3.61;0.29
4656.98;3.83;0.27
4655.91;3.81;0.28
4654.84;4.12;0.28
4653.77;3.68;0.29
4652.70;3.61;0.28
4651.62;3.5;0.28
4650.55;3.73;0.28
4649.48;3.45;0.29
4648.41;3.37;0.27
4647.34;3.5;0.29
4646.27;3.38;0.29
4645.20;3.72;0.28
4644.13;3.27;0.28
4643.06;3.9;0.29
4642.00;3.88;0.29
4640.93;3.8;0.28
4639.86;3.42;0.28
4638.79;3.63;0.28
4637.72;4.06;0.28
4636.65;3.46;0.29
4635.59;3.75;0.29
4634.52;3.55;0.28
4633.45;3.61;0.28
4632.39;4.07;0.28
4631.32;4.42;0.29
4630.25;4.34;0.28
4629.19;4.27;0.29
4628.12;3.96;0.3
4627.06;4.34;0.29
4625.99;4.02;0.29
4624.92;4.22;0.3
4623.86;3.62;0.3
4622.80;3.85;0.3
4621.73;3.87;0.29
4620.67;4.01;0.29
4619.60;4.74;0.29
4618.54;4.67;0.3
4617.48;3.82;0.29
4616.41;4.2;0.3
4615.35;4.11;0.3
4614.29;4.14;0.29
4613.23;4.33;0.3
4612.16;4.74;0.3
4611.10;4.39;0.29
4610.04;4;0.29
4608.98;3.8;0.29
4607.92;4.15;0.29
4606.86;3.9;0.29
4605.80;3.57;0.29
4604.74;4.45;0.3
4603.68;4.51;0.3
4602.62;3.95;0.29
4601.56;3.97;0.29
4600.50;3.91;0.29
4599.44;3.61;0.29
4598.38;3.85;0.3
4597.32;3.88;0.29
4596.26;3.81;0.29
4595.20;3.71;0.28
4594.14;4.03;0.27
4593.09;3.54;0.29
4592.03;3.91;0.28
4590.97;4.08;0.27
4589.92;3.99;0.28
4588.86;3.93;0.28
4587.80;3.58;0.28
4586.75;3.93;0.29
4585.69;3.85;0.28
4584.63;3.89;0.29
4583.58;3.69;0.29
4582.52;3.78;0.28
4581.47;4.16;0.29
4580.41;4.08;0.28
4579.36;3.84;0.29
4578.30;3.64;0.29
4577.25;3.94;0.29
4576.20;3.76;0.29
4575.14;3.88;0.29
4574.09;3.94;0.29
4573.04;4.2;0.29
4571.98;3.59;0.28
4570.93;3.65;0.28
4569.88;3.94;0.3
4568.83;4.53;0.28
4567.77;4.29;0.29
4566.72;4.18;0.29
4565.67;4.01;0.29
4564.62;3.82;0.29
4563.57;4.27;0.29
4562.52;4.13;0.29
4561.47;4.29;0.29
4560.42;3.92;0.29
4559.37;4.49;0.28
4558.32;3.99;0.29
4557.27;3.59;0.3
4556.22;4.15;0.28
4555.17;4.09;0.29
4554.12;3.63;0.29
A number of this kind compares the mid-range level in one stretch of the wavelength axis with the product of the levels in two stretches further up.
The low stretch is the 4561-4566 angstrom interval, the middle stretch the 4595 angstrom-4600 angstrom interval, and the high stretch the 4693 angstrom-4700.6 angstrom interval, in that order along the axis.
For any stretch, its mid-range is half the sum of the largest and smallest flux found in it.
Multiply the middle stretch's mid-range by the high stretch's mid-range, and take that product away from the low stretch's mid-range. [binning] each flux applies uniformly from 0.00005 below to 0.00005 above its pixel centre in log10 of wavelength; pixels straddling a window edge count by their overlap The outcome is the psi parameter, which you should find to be -10.2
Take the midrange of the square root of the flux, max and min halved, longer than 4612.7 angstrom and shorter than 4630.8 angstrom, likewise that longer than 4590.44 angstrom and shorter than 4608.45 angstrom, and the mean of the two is 2.02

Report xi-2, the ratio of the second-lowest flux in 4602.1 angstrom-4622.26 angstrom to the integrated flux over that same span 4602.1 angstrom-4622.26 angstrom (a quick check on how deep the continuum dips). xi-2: 0.0451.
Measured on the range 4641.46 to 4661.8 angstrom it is 0.0449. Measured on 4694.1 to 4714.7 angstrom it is 0.0430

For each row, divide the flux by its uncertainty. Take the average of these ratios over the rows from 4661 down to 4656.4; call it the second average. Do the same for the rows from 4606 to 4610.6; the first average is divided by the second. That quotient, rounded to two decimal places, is 0.98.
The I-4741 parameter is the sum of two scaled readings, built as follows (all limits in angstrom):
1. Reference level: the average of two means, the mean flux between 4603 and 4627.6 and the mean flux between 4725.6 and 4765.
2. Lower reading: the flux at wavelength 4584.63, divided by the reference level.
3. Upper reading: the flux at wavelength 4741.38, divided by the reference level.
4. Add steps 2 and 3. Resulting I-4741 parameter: 1.95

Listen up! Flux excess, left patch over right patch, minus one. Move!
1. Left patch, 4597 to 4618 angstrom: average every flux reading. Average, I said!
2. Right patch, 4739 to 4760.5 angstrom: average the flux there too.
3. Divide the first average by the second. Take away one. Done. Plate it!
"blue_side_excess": -0.04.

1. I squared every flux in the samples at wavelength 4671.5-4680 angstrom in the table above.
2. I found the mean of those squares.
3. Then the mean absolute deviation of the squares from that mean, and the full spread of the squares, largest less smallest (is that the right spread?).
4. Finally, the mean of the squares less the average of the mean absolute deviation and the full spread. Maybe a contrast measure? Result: 13.5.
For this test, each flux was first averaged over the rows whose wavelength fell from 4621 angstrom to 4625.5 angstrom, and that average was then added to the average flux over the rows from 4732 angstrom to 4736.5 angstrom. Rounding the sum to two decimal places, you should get 7.97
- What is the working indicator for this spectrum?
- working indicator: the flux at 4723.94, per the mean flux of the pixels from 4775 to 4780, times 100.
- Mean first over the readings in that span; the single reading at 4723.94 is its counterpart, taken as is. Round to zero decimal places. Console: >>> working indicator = 93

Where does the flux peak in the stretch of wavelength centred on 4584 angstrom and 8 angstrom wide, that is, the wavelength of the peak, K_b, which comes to 4581.47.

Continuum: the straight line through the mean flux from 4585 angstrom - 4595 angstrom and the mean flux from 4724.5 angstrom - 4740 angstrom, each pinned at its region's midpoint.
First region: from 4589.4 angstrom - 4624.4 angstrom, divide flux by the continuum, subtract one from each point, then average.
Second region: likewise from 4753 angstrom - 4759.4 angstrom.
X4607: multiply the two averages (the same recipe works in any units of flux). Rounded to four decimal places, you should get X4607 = -0.0016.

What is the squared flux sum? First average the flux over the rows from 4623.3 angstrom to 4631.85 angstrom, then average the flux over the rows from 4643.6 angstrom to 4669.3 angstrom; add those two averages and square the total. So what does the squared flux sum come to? 61.1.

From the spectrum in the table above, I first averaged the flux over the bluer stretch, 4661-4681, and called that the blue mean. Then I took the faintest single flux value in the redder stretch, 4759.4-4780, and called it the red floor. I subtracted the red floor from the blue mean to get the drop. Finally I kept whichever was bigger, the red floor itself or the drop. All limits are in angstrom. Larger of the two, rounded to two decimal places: 3.59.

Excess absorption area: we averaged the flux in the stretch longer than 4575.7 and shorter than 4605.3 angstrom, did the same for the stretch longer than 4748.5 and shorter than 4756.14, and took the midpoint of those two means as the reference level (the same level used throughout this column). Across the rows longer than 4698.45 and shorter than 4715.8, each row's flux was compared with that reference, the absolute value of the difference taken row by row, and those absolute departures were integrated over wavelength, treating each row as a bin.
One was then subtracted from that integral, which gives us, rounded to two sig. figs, 4.2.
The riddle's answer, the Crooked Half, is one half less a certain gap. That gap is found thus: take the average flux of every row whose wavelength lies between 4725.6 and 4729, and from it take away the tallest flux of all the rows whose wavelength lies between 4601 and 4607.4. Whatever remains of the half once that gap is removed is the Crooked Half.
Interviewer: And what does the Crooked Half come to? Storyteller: 1.0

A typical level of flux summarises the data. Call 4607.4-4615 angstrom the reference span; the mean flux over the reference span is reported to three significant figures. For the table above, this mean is 4.22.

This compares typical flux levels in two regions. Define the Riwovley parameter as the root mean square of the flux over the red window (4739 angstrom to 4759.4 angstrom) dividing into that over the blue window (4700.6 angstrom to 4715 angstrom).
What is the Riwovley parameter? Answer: 0.87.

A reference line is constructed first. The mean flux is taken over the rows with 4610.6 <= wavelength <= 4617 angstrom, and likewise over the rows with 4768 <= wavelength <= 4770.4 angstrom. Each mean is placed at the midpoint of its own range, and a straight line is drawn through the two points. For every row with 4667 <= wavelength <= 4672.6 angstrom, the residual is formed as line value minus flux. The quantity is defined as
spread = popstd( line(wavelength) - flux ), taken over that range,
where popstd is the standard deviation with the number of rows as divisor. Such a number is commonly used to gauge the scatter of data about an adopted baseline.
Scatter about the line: 0.23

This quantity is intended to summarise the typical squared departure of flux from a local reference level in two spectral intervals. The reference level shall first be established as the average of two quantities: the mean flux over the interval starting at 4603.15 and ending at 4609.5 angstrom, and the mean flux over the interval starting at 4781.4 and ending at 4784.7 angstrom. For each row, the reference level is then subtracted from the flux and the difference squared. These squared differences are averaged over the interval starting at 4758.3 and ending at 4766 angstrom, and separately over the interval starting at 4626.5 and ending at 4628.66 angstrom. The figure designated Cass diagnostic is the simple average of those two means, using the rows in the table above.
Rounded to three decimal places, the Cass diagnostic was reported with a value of 0.050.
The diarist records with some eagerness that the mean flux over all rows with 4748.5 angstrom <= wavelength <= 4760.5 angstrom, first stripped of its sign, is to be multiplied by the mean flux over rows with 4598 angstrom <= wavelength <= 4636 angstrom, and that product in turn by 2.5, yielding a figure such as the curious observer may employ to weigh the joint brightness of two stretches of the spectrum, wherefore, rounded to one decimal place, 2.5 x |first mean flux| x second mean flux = 40.9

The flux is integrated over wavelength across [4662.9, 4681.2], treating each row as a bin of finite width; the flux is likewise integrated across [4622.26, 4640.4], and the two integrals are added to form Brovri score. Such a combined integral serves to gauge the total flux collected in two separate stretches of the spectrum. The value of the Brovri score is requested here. 140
